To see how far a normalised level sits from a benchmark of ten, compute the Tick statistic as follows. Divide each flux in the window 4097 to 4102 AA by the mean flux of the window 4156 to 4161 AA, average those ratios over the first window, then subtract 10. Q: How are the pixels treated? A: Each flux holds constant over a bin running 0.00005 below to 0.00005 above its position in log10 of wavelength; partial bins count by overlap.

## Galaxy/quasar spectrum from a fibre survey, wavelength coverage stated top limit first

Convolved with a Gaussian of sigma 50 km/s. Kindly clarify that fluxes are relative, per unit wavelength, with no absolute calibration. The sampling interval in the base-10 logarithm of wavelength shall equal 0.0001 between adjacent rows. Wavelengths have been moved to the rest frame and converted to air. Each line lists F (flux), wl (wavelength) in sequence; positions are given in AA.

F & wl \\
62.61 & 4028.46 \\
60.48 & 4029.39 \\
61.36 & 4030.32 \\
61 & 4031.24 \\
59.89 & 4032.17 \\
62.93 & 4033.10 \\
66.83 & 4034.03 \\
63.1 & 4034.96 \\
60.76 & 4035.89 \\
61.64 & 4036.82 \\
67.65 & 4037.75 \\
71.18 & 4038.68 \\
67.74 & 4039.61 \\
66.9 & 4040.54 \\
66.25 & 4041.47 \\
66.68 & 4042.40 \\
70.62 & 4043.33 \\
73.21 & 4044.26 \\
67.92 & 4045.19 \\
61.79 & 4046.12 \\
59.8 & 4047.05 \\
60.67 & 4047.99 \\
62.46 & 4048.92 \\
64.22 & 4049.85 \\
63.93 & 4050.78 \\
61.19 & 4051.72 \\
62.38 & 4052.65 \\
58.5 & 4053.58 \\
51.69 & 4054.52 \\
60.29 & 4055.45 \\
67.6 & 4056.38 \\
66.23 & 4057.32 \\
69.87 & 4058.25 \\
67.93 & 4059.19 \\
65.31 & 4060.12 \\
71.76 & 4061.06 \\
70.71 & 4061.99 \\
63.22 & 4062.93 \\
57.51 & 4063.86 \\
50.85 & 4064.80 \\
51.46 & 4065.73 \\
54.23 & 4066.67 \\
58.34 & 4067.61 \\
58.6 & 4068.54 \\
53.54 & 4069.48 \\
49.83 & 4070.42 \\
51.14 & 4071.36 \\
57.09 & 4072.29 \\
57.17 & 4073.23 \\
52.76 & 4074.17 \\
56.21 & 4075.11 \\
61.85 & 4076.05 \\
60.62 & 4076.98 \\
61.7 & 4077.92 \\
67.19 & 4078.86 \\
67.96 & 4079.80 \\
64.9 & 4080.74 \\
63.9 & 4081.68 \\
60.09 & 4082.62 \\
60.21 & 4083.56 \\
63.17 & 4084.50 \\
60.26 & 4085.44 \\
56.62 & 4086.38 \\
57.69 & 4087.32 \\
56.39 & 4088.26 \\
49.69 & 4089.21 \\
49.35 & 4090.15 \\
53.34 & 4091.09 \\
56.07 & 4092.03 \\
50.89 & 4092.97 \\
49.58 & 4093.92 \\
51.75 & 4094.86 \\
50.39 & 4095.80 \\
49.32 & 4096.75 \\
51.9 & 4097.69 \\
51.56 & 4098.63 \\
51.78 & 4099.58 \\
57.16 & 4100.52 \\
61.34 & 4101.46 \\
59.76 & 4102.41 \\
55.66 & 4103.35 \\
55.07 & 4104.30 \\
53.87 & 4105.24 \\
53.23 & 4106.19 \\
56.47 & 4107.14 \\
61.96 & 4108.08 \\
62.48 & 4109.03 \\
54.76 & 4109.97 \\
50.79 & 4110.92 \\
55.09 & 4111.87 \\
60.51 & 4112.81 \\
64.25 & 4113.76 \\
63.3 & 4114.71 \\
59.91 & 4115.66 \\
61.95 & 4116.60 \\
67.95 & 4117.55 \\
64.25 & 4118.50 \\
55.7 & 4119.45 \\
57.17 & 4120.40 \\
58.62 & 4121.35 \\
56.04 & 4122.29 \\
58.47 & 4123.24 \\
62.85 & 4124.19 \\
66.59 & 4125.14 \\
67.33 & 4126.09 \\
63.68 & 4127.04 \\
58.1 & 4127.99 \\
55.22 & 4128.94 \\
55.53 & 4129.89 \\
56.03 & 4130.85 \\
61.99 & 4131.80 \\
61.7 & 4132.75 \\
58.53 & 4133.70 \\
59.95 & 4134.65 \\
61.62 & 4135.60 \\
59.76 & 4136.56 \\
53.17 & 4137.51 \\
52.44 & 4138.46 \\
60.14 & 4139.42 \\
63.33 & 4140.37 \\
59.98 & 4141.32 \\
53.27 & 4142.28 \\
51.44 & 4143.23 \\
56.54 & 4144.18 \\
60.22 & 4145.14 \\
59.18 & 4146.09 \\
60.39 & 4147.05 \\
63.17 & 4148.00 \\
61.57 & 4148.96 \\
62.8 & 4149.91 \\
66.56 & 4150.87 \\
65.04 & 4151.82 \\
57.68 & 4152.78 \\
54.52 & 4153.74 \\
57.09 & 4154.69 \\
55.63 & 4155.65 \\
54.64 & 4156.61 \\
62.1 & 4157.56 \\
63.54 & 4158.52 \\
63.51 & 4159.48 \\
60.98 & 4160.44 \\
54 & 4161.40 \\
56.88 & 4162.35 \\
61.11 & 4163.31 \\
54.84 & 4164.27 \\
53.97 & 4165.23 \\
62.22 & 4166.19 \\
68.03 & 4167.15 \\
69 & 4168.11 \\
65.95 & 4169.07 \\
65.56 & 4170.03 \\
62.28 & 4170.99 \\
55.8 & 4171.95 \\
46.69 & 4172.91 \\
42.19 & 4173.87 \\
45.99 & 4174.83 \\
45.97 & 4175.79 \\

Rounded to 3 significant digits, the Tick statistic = -9.10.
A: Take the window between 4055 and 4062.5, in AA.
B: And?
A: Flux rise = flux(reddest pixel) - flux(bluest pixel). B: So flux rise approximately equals 10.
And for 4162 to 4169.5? 9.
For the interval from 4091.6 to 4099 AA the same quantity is -5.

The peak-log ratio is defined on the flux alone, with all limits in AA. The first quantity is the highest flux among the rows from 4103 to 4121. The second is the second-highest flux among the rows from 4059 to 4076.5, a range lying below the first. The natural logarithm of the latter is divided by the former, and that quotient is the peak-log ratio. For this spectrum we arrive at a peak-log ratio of 0.0627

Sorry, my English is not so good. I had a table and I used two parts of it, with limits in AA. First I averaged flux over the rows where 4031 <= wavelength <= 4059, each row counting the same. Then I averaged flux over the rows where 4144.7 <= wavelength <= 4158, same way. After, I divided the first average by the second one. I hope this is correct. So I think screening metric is 1.07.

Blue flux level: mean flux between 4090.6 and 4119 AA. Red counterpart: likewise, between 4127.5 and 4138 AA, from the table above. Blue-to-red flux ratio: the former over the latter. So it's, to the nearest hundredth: 0.97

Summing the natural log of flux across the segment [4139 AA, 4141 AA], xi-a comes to 8.25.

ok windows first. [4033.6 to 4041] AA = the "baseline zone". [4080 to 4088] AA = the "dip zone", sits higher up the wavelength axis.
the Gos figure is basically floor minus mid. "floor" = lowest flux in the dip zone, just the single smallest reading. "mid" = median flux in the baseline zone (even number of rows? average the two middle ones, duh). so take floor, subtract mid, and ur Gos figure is -10.2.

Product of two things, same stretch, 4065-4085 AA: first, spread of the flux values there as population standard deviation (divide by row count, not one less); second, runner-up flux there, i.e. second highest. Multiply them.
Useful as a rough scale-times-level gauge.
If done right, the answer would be 344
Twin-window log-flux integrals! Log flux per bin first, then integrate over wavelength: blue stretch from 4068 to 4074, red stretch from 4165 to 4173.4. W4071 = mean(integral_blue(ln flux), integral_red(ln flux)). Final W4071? 29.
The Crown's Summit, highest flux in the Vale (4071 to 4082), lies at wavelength 4079.80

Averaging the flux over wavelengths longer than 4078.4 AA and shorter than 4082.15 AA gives 66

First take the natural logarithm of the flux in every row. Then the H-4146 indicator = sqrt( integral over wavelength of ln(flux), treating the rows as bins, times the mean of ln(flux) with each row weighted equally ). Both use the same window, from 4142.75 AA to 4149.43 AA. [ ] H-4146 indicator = 10.53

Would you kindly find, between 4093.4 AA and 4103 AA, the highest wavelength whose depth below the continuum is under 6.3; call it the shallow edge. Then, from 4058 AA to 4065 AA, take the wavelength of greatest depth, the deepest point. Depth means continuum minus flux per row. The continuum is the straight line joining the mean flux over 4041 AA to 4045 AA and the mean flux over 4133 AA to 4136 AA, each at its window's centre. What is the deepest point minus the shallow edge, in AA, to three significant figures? -37.6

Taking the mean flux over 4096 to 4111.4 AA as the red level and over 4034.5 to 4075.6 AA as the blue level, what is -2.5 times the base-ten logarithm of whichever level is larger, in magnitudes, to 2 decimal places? -4.48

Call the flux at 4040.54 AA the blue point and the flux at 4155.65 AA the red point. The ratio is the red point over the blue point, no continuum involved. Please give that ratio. 0.83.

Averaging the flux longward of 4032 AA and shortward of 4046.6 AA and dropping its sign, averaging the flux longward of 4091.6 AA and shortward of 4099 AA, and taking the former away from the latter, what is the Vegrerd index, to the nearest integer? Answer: -15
